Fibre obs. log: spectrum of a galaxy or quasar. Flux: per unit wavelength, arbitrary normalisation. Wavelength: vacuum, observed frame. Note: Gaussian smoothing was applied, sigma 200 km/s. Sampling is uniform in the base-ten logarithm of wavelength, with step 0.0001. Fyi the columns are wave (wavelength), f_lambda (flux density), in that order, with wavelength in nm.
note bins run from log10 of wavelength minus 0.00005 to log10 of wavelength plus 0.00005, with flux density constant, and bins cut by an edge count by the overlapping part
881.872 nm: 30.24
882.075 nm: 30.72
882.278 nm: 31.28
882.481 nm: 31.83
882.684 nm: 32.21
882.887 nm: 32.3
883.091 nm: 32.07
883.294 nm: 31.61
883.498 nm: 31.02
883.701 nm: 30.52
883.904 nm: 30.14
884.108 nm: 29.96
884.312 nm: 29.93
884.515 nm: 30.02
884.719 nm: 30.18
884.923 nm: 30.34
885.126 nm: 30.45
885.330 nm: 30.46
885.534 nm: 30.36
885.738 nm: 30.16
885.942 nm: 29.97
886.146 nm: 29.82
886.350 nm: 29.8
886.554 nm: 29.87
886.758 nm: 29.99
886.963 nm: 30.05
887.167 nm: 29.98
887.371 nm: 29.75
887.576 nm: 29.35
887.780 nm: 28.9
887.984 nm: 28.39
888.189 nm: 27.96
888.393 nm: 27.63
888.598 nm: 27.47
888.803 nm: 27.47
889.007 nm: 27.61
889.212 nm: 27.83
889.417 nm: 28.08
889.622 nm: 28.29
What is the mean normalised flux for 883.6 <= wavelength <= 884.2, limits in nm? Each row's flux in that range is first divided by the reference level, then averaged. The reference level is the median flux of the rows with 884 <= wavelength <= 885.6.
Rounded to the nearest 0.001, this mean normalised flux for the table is 0.998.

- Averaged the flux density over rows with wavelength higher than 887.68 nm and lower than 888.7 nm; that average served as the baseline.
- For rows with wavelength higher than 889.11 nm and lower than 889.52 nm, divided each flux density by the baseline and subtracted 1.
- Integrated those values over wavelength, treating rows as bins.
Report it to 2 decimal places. 0.00 nm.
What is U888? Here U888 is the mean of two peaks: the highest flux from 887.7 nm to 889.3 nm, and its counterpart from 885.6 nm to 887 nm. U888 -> 29.53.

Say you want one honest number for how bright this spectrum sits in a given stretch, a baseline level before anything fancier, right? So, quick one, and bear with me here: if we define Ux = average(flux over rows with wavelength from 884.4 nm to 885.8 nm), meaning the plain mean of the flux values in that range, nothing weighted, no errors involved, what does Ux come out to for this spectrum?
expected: 30.3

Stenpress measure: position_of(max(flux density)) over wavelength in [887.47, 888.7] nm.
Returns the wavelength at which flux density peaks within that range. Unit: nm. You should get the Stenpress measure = 887.576 nm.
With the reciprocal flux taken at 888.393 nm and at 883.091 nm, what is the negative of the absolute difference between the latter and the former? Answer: -0.005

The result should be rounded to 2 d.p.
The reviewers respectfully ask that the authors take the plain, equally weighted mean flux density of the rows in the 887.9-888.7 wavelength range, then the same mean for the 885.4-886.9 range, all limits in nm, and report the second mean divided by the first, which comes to 1.08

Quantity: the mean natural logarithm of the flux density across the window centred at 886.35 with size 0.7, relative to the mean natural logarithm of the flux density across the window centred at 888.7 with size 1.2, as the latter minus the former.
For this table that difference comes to -0.08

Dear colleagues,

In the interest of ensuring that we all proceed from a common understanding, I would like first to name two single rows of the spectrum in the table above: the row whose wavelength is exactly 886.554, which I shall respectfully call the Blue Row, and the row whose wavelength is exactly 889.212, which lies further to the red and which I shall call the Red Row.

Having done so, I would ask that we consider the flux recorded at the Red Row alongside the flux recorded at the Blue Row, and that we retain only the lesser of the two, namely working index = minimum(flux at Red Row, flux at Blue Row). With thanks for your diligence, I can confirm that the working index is 27.8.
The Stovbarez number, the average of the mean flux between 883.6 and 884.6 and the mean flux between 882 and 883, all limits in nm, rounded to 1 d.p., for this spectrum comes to 30.9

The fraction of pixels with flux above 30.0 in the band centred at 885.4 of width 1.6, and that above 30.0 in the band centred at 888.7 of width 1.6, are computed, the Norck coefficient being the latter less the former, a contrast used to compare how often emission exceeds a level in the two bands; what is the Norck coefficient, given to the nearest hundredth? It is -0.75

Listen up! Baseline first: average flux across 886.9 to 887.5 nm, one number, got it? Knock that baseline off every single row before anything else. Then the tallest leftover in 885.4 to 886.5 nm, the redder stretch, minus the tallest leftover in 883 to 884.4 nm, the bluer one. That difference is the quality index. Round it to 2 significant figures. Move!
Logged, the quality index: -1.7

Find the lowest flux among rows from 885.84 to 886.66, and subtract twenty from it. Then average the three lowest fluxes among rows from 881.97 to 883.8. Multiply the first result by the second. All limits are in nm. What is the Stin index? 301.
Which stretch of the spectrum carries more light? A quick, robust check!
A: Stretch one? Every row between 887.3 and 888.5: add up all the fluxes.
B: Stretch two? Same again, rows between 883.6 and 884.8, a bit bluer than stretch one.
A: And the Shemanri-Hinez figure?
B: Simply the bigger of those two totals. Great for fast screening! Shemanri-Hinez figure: 181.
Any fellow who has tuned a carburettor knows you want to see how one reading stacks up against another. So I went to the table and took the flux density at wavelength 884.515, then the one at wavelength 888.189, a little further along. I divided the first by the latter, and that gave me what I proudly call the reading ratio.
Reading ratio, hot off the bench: 1.07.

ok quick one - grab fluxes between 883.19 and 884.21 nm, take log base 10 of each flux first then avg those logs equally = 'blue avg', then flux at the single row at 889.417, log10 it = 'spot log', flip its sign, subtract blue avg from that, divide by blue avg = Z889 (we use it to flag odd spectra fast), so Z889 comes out -1.97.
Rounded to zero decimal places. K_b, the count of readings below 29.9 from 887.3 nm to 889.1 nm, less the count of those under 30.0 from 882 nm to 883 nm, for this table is 9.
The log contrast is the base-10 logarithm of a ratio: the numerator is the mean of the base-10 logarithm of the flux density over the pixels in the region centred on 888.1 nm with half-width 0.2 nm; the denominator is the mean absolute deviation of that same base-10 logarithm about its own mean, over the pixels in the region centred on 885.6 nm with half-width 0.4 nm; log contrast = 2.77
